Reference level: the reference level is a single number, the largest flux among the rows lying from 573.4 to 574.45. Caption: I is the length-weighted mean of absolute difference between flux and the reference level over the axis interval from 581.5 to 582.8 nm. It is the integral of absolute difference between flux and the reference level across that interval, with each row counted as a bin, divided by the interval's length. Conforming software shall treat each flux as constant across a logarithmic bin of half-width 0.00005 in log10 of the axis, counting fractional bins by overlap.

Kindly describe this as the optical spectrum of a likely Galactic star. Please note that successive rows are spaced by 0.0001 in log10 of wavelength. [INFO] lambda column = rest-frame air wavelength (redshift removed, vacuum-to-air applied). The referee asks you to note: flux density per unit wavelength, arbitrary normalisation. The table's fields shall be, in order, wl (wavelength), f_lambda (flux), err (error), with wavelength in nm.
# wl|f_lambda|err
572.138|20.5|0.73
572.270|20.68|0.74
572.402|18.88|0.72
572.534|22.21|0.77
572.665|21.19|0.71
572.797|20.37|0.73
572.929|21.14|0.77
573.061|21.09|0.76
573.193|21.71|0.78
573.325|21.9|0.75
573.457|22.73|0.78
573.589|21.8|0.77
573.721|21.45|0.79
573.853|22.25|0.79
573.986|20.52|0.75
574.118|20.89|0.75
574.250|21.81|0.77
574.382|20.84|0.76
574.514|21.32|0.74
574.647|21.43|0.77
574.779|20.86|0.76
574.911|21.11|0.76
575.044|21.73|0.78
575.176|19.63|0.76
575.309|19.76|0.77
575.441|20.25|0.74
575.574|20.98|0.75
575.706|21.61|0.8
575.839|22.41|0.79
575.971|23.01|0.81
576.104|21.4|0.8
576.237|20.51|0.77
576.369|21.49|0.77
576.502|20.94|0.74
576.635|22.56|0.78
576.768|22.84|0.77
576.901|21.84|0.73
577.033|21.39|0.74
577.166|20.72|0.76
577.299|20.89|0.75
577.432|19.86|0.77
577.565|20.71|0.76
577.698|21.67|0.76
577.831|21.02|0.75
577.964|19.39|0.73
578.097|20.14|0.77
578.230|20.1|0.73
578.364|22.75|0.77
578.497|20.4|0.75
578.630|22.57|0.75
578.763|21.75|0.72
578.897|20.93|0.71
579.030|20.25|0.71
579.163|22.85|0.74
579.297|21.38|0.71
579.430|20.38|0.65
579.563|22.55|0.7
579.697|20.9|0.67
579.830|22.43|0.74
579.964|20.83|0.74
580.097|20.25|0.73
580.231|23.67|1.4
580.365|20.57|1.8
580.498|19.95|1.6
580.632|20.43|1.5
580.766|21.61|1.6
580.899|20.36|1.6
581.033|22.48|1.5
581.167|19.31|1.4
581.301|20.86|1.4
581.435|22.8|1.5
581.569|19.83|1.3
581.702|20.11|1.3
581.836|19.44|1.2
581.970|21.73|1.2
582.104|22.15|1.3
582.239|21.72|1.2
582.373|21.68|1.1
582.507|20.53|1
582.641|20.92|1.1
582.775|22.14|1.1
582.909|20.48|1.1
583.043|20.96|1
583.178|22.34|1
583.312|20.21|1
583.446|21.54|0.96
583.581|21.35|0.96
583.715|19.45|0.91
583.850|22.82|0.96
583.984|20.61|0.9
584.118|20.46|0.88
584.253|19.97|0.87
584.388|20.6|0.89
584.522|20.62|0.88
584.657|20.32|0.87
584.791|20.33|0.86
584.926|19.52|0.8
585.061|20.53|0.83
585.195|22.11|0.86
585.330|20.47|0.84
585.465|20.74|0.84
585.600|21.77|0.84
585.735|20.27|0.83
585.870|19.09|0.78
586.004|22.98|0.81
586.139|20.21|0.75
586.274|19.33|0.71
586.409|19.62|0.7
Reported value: 1.7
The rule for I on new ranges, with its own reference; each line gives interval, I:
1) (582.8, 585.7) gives 1.9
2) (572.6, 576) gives 1.5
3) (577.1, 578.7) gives 1.9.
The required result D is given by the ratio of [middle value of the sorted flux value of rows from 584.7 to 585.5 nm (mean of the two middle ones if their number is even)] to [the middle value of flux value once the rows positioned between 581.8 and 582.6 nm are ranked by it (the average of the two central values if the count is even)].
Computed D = 0.94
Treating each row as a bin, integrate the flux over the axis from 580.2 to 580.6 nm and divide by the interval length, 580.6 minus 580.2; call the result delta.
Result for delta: 21.11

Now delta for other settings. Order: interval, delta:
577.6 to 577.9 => 21.27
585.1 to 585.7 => 21.18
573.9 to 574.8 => 21.12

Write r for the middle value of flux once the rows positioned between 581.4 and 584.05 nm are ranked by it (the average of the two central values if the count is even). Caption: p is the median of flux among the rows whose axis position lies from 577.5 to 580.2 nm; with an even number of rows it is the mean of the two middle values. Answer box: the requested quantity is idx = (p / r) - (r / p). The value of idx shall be -0.023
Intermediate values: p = 20.9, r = 21.2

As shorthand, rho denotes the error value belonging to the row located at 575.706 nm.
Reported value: 0.800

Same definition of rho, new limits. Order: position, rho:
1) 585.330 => 0.840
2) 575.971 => 0.810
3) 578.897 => 0.710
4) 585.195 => 0.860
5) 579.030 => 0.710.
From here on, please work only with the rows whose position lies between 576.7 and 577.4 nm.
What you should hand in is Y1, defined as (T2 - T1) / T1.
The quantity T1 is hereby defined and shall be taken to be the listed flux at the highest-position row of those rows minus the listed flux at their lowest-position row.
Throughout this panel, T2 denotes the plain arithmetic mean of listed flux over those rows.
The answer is -12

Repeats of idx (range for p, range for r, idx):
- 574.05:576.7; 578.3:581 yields 0.028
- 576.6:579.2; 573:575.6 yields -0.023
